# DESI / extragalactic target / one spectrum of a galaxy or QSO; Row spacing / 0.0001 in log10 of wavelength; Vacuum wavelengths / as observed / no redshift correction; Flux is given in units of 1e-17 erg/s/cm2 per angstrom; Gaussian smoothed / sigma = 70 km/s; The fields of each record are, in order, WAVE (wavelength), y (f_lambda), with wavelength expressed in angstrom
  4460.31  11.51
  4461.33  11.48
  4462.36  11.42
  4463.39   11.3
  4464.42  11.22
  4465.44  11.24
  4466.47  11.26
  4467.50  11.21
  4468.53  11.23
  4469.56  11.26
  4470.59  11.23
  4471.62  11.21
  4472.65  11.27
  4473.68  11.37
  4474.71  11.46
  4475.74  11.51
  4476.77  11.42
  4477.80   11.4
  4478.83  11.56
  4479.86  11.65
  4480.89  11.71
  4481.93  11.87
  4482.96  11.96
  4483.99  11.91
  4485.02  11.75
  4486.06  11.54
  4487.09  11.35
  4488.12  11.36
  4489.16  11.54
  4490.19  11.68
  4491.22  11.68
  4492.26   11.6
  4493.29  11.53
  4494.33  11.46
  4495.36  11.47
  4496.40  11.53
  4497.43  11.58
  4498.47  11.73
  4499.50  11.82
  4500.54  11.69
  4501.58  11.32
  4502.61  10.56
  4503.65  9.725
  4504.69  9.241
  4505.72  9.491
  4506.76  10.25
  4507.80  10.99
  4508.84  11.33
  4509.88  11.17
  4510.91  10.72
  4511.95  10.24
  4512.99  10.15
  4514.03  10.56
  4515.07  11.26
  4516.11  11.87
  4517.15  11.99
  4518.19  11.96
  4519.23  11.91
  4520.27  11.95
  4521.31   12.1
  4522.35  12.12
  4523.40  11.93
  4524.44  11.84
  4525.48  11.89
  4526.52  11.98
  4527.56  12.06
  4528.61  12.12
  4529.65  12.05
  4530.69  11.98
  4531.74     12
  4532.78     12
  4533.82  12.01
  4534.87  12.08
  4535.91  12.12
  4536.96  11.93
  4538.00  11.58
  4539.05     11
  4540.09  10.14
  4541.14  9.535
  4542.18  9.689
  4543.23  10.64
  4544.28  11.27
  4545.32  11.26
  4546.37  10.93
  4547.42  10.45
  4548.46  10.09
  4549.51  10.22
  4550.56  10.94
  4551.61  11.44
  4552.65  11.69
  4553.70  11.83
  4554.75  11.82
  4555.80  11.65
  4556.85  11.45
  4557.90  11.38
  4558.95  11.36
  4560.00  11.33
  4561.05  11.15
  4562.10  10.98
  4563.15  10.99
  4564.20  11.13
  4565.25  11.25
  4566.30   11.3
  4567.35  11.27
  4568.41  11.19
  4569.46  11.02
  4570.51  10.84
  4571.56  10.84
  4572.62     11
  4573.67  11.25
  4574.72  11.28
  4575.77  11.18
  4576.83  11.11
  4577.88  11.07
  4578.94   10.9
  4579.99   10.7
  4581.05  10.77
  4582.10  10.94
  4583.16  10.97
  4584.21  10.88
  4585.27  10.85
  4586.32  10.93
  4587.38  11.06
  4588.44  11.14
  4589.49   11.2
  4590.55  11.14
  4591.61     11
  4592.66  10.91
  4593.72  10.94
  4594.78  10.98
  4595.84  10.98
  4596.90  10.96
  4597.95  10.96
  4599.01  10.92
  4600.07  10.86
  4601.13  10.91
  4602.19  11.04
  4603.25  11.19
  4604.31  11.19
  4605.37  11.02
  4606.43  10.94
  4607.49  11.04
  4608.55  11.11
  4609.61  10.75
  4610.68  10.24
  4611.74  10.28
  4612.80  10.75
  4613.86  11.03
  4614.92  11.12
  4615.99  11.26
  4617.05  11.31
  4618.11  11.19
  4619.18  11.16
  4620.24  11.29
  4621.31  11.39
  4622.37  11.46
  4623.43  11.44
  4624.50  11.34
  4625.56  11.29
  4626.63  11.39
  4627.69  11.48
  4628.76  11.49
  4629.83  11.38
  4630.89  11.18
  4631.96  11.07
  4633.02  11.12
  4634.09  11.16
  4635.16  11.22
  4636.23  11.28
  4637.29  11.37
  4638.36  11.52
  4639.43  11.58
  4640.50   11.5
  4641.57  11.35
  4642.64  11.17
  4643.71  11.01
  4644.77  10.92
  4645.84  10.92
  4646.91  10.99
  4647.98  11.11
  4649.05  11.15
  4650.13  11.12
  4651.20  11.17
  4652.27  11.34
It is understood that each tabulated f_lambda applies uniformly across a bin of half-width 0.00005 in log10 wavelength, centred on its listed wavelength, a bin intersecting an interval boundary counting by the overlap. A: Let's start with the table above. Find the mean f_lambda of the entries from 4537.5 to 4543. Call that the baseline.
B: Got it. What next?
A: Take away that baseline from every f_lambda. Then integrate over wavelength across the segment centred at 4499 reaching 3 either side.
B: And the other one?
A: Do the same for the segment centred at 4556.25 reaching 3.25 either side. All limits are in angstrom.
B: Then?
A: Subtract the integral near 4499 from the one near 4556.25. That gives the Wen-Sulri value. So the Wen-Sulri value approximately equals 0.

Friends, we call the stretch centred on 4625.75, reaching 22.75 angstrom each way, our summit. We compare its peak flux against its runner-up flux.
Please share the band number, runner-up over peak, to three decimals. 0.995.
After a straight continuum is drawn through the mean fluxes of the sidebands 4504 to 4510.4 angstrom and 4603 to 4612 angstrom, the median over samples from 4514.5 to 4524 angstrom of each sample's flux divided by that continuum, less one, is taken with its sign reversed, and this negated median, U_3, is -0.14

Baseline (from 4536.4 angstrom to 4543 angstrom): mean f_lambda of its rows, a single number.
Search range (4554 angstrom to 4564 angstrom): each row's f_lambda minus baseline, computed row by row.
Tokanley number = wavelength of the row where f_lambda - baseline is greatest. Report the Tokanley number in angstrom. 4554.75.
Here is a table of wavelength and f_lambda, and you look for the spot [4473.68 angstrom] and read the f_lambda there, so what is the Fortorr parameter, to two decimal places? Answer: 11.37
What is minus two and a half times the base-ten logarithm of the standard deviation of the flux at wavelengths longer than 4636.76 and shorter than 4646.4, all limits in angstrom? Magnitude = 1.5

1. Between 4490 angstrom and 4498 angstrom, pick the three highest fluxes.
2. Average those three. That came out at 11.7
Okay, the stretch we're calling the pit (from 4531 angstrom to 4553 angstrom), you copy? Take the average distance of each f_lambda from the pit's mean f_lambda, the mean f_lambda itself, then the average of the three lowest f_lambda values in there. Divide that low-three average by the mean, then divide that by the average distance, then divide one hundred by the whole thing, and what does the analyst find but 79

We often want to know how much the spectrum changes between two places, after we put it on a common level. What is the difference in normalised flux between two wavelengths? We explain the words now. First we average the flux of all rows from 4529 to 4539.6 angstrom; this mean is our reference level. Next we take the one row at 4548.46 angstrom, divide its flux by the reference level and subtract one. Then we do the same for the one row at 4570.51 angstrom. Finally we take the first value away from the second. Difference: 0.06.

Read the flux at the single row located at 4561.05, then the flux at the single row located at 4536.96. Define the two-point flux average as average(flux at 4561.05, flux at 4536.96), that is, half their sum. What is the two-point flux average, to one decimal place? 11.5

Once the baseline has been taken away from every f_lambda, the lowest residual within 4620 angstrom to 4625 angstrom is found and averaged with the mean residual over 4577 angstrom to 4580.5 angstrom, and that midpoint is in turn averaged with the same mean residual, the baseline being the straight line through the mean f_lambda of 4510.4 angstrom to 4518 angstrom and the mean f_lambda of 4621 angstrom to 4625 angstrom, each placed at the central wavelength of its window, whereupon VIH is -0.28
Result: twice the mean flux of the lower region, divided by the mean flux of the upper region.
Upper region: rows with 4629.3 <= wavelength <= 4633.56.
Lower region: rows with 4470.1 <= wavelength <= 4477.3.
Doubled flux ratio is 2.03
